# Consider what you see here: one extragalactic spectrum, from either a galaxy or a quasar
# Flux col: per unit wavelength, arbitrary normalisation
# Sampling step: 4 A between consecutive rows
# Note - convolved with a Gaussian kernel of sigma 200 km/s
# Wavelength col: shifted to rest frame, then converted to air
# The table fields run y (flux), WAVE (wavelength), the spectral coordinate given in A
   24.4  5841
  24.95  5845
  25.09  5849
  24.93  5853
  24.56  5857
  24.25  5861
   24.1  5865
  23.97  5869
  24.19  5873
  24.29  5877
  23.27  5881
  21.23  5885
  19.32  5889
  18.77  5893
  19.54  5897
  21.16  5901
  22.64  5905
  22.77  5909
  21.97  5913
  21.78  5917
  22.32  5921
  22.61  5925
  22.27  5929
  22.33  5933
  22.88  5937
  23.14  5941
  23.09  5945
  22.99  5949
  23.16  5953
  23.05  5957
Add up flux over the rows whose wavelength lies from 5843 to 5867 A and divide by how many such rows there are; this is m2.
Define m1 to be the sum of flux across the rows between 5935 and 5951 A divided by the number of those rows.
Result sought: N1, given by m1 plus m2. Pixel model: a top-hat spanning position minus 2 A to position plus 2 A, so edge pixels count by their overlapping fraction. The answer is 47.7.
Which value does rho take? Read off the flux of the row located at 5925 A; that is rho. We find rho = 22.61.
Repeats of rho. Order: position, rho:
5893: 18.77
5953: 23.16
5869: 23.97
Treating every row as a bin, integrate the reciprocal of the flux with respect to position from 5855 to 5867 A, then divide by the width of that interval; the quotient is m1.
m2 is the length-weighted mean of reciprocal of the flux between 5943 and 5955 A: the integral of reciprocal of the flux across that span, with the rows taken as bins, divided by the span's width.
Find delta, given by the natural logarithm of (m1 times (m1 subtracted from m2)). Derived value -9.3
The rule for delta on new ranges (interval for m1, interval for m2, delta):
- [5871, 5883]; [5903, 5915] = -9.1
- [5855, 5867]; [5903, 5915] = -8.9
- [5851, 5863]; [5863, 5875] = -10.3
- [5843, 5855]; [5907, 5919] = -8.5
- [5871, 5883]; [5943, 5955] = -9.7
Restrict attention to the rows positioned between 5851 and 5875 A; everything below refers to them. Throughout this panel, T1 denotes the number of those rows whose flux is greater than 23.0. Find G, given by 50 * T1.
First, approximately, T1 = 6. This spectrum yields 300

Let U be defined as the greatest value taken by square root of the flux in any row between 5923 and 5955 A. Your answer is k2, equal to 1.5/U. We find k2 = 0.312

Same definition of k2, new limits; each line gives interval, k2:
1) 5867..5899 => 0.304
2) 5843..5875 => 0.299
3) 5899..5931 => 0.314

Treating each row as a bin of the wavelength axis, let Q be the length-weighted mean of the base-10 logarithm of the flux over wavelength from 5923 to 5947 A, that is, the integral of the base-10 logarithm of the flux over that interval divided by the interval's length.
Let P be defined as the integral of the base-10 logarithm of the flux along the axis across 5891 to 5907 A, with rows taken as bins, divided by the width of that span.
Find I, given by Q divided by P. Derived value 1.03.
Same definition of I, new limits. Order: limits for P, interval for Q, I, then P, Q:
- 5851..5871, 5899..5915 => 0.97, 1.39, 1.34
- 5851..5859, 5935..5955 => 0.98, 1.39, 1.36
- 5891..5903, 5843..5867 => 1.07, 1.30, 1.39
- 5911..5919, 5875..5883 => 1.03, 1.34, 1.38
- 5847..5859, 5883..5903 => 0.93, 1.40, 1.30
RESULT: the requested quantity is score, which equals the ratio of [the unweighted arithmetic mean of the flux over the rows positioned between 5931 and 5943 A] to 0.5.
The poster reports 45.6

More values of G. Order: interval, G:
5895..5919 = 0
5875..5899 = 100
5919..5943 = 50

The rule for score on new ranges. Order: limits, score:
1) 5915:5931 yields 44.5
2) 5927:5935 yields 44.6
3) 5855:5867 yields 48.6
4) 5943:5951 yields 46.1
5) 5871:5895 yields 43.7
